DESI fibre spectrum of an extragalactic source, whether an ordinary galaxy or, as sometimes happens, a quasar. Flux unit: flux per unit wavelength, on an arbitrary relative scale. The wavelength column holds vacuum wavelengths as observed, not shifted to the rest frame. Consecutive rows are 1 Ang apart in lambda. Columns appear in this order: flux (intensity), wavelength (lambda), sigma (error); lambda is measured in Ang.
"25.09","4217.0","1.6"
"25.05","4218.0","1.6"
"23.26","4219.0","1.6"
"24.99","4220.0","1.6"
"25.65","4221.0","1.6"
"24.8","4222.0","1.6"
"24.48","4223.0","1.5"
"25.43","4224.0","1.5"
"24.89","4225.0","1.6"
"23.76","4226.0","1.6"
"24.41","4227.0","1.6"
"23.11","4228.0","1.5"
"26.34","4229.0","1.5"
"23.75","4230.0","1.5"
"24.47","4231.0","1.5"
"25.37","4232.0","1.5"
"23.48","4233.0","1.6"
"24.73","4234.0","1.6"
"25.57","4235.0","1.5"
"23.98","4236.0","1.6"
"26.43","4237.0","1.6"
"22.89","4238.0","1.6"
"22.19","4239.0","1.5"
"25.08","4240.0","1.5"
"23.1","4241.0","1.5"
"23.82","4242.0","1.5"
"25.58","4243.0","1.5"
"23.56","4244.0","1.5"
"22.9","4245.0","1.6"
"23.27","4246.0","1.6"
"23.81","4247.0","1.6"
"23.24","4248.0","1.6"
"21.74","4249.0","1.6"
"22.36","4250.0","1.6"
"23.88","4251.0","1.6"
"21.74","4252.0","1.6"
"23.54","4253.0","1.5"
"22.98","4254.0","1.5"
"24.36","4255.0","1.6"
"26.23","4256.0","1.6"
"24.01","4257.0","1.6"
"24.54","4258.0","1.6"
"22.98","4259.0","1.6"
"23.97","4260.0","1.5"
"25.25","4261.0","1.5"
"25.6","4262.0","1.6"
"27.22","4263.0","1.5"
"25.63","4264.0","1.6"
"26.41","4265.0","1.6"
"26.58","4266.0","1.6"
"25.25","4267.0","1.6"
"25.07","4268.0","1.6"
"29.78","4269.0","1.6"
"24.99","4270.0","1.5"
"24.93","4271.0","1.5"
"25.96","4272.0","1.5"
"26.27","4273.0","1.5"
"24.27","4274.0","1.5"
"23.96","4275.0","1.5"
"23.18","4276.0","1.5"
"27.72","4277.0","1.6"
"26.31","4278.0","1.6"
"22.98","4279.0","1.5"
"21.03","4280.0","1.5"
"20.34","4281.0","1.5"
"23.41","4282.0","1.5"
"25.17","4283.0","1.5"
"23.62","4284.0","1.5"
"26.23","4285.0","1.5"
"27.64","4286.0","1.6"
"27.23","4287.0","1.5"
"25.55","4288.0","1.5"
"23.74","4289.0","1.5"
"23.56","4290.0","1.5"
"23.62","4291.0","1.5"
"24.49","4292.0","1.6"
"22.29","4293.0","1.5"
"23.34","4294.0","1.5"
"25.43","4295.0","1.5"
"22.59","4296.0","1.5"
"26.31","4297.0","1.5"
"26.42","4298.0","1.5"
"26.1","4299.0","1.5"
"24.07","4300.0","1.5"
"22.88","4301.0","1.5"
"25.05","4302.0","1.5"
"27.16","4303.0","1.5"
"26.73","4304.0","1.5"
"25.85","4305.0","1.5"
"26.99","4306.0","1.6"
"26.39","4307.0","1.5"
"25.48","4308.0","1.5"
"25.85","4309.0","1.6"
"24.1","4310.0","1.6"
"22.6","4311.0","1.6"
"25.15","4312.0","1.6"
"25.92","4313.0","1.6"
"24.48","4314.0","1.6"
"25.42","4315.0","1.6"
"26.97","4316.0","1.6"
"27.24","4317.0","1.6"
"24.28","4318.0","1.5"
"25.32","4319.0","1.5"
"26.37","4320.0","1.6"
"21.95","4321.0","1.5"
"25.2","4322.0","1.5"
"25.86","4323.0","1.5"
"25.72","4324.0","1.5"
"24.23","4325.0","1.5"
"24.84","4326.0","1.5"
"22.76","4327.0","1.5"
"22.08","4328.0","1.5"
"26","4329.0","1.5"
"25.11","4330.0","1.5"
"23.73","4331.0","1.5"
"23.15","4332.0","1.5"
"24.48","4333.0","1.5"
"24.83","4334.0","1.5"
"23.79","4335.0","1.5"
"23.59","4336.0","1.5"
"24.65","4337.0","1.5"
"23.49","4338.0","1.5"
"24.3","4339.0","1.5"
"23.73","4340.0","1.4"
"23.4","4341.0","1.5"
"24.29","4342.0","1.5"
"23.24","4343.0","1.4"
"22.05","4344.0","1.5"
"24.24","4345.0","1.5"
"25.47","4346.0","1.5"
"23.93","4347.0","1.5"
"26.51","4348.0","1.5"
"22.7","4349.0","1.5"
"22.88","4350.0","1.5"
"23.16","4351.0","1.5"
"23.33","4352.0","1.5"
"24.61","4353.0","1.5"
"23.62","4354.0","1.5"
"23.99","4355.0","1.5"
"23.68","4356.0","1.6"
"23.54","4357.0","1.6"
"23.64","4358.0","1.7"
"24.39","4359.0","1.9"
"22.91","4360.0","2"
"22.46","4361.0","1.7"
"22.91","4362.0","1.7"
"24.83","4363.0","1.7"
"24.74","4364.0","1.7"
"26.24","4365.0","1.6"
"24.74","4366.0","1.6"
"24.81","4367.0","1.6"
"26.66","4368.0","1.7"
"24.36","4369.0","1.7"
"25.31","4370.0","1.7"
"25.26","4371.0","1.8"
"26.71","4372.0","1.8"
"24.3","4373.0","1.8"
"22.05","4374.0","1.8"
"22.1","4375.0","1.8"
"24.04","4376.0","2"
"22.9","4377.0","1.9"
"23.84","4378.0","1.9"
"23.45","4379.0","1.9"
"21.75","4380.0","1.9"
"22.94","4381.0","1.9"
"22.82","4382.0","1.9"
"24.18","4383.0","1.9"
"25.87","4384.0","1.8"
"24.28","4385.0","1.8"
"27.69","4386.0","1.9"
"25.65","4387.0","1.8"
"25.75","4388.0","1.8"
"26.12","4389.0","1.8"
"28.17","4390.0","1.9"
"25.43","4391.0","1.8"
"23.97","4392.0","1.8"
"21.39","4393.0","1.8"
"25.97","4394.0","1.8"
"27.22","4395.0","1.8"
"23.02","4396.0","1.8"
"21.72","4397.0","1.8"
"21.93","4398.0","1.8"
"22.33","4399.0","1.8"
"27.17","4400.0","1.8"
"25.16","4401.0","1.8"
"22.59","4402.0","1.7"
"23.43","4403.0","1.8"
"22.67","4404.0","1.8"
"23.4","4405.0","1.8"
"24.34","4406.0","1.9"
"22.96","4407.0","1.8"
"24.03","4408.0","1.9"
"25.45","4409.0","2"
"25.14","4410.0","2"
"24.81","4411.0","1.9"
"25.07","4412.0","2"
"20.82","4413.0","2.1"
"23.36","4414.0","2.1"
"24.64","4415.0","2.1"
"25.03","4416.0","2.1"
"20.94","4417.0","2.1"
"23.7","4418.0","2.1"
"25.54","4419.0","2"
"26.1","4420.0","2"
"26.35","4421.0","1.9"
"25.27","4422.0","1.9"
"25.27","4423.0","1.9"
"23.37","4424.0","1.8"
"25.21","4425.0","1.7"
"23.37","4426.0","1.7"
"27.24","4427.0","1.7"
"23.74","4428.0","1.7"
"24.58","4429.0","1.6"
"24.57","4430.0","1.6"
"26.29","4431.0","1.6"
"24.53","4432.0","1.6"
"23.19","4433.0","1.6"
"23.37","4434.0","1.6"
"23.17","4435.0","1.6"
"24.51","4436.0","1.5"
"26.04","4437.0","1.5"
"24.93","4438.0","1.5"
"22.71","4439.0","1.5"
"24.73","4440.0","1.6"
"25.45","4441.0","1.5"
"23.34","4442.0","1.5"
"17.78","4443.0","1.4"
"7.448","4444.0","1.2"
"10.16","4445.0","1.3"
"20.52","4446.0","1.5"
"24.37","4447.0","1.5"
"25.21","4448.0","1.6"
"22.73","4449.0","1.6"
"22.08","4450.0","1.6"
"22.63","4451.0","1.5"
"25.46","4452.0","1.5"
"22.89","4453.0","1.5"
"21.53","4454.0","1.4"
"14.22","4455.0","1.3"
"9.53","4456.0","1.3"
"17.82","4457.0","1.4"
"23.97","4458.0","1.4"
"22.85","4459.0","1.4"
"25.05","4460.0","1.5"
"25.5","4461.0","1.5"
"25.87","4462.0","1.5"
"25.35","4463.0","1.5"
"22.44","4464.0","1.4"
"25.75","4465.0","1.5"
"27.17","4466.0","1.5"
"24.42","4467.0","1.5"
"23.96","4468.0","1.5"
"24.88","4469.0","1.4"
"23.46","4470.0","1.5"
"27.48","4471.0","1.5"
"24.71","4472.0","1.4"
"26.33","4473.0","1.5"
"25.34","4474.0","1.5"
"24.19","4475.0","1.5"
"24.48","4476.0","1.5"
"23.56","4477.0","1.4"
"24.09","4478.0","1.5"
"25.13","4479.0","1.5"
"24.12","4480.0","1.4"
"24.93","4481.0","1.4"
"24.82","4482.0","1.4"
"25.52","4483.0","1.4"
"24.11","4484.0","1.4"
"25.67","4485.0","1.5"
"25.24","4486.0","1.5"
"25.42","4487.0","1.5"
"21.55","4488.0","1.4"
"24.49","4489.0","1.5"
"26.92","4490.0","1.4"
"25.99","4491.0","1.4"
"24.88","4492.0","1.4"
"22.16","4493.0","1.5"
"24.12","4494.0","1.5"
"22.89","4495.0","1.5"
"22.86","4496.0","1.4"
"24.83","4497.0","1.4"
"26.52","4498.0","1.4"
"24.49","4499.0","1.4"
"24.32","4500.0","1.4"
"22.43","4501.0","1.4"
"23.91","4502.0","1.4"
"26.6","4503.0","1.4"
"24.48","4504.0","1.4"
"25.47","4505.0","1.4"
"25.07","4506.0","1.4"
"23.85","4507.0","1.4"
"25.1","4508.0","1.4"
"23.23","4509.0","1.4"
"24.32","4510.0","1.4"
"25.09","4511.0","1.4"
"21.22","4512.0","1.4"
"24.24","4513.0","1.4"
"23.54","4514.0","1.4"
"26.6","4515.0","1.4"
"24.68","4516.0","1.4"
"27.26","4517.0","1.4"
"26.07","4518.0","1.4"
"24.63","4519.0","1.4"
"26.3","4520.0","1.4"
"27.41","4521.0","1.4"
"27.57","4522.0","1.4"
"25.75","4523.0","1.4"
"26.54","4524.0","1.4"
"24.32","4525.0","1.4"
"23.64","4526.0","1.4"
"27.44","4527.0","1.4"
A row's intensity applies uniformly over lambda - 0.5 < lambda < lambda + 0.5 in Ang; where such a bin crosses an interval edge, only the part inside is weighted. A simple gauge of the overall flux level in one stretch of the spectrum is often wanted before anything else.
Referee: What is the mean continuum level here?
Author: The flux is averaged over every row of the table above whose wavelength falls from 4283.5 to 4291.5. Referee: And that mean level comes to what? 25.1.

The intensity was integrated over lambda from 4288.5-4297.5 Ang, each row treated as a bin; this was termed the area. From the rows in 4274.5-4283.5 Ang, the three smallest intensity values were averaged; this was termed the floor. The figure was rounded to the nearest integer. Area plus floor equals 237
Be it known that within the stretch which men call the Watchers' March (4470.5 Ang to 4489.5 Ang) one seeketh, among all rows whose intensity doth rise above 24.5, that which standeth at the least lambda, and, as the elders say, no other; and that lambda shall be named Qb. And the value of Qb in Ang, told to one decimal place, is 4471.0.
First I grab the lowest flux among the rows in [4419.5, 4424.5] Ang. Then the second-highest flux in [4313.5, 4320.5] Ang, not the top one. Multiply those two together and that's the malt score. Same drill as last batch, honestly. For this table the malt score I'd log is 630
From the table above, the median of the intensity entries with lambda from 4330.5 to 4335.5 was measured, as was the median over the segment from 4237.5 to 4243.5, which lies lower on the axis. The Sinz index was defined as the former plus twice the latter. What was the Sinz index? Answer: 70.7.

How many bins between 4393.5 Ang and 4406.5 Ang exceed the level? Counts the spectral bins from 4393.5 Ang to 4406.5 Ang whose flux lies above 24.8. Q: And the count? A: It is 4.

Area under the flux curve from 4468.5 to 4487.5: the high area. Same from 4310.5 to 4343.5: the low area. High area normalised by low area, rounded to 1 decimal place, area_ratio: 0.6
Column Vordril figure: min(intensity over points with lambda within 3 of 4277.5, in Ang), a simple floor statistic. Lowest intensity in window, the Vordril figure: 21.03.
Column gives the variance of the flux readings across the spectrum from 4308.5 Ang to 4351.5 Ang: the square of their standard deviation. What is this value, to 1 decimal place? 1.8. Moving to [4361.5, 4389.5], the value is 2.3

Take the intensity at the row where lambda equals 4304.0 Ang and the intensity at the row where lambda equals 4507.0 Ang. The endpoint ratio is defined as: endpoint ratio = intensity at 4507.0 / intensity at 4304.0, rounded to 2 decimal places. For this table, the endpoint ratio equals 0.89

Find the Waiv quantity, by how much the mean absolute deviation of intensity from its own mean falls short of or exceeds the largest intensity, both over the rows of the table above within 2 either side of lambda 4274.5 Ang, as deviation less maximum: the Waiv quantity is -25.3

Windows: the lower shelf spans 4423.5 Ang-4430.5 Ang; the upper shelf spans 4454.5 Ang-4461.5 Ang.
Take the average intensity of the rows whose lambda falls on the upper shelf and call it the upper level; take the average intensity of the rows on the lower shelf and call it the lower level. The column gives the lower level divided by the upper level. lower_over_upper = 1.24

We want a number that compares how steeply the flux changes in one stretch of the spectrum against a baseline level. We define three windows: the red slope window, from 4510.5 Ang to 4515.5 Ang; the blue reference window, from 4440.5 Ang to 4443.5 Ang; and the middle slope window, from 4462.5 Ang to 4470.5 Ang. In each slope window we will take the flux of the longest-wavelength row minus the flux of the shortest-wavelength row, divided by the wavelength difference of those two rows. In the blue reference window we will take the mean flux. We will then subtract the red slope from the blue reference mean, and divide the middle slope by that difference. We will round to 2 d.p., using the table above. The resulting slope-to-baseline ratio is -0.01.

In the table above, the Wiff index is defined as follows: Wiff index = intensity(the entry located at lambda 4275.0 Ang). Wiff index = 23.96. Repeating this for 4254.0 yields 22.98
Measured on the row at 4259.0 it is 22.98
